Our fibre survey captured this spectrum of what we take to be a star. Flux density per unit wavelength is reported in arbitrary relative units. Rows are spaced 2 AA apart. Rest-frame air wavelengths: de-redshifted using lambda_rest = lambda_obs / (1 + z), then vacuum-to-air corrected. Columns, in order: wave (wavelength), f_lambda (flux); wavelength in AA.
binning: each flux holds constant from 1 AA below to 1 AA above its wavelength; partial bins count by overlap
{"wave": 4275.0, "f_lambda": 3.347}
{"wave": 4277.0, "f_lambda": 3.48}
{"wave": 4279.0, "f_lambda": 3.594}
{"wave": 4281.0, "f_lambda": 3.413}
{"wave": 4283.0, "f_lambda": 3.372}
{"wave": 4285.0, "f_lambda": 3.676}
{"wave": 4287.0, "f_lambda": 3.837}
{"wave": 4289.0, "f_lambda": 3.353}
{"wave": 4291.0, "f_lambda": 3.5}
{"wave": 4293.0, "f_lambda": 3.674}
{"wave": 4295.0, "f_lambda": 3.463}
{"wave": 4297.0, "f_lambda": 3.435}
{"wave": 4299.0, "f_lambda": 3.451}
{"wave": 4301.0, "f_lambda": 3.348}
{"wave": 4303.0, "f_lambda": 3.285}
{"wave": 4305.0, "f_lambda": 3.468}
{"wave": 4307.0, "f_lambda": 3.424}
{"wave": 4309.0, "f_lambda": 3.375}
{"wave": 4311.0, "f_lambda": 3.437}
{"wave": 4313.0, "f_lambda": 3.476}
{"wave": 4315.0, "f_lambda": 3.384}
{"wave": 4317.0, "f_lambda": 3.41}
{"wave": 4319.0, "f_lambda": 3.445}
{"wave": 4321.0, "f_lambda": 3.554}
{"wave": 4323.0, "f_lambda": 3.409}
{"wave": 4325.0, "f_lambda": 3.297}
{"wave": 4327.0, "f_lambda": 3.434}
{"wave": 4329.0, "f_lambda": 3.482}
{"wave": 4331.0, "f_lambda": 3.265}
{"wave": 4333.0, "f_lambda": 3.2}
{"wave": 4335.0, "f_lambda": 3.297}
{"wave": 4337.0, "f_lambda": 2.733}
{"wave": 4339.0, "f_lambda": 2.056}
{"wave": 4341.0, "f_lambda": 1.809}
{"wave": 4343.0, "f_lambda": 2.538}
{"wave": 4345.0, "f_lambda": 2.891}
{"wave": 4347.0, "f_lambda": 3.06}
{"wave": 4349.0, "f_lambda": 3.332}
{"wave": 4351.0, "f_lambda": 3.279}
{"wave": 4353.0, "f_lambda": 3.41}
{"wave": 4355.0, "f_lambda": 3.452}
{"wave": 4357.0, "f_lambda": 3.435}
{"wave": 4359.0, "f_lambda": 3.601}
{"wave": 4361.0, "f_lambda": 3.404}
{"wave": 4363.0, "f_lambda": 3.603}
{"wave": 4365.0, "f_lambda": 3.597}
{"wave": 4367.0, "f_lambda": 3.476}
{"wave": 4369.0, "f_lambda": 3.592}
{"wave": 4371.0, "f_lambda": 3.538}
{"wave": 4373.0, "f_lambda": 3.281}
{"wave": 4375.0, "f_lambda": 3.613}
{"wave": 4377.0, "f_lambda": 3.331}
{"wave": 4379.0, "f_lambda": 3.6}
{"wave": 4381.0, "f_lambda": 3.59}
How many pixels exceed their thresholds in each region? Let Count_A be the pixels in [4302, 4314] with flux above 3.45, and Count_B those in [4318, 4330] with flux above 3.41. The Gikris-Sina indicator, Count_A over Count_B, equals 0.50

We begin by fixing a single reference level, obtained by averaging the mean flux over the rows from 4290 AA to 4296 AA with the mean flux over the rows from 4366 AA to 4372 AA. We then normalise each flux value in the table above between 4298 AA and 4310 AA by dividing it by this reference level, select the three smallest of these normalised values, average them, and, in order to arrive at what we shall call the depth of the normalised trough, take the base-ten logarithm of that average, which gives -0.026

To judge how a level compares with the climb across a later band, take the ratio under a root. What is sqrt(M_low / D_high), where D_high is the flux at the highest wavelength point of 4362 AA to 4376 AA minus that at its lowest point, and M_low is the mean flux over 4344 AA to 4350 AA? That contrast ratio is 17.6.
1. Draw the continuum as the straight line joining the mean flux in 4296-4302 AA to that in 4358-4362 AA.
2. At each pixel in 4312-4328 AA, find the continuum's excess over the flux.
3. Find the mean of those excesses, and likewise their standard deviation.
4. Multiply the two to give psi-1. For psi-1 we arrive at 0.001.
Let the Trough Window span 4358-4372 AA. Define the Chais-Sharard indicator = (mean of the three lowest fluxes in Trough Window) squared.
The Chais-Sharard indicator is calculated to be 12.1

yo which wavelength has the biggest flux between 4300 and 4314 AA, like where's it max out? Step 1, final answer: 4313.0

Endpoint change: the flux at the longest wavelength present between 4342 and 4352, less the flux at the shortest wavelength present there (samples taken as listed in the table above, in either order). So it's 0.74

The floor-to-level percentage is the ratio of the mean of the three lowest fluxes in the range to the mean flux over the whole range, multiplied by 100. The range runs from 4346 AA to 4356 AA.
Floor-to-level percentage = 97.5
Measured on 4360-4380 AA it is 95.3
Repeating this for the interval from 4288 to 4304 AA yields 96.8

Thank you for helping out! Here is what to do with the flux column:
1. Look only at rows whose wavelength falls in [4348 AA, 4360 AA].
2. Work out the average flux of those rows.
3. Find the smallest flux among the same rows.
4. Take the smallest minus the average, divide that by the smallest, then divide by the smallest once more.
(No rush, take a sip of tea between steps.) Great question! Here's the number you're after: -0.013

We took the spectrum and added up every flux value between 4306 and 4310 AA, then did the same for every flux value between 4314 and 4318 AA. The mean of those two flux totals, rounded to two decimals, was 6.80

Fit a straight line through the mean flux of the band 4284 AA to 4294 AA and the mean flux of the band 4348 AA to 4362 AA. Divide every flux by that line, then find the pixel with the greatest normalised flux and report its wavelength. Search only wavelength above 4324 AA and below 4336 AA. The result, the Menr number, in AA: 4329.0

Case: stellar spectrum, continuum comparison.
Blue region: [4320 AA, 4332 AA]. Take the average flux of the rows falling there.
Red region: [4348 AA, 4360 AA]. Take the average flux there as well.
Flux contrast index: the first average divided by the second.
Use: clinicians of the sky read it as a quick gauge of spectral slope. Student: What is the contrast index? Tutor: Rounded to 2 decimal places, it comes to 1.00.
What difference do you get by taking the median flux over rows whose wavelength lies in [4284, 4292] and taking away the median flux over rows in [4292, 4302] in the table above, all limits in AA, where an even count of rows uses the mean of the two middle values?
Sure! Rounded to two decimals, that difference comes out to 0.14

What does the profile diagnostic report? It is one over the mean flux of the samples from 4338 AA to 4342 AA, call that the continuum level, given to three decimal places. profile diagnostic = 0.517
